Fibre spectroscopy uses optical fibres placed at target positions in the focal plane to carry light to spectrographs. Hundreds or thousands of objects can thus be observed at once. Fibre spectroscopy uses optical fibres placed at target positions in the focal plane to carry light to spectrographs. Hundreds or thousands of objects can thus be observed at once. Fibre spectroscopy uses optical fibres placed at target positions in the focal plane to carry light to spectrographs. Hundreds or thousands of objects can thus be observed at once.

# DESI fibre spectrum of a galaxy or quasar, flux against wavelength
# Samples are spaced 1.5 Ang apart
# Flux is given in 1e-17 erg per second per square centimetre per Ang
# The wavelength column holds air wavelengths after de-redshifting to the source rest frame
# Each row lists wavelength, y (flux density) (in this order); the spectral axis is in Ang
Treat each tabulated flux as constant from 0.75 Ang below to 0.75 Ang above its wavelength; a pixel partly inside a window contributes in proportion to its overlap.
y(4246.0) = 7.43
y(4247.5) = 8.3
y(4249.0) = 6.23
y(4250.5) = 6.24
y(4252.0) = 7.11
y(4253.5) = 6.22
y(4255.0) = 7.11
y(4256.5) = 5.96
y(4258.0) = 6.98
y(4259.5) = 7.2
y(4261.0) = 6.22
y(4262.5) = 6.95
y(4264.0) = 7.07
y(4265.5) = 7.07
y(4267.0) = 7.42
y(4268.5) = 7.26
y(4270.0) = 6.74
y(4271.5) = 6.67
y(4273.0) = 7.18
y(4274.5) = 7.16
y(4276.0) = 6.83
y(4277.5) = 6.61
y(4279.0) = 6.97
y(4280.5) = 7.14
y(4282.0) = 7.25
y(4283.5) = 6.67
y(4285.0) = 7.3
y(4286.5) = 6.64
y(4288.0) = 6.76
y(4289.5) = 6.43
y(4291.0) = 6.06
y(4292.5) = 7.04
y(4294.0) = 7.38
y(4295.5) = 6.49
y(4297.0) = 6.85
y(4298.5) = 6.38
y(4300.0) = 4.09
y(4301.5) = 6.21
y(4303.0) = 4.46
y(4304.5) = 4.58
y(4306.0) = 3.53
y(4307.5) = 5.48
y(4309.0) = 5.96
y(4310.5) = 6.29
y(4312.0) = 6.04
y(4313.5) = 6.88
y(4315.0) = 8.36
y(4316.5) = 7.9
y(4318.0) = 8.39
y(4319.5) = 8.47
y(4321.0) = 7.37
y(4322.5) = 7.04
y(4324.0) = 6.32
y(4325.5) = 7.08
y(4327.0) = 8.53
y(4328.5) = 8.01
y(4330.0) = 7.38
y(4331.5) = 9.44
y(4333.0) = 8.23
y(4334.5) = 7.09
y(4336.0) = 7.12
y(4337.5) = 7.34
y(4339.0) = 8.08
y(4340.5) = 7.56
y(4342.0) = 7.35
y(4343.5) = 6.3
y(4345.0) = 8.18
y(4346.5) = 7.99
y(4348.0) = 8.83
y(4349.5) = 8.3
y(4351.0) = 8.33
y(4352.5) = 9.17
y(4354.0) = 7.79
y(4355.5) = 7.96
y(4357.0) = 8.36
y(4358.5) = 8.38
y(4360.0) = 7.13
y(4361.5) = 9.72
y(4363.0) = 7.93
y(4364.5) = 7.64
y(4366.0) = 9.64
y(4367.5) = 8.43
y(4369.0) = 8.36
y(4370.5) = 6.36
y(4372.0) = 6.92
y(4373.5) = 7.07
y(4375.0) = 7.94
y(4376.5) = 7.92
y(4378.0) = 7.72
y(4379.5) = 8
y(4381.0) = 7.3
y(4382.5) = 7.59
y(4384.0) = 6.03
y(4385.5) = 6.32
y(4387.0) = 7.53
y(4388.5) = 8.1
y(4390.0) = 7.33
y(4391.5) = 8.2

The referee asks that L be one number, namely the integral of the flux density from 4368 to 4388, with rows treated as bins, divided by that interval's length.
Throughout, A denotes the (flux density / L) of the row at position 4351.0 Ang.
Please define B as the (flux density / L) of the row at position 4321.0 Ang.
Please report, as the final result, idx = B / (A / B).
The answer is 0.89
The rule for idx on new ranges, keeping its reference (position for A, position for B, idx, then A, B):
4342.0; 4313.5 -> 0.88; 1.00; 0.94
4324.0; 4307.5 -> 0.65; 0.86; 0.75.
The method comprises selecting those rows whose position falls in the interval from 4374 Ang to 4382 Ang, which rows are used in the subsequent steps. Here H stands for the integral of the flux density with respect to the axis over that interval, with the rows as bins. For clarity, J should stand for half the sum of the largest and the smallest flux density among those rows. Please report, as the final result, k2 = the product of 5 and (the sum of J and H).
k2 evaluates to 348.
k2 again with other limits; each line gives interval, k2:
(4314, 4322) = 361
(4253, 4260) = 267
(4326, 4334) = 372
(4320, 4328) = 330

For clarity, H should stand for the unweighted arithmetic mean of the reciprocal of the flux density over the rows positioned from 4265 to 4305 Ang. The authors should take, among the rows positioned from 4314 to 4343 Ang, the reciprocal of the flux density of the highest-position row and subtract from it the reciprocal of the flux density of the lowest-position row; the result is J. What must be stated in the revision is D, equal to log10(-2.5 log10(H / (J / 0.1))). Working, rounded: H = 0.16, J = 0.016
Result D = -1.2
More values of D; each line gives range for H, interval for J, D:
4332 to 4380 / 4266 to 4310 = 0.0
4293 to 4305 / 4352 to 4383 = -0.6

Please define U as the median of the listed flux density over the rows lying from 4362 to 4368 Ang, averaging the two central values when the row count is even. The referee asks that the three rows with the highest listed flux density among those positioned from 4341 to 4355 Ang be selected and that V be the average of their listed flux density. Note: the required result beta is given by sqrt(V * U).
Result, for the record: 8.47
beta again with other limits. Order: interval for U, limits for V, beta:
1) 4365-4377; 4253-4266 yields 7.52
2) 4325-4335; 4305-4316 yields 7.58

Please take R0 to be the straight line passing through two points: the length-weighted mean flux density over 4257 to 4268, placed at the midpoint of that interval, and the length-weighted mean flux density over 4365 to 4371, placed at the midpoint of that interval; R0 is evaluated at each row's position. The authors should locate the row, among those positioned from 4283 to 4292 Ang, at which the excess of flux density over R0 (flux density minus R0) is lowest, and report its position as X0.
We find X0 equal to 4291.0 Ang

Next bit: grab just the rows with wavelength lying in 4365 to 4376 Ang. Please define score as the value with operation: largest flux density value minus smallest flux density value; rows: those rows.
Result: 3.3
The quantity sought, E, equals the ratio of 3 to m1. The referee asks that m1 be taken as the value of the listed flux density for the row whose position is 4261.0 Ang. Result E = 0.482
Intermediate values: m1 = 6.22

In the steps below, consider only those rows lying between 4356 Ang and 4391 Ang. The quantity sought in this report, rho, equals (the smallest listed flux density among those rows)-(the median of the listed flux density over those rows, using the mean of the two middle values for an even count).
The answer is -1.7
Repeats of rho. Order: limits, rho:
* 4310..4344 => -1.3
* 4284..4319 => -2.9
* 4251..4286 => -1.1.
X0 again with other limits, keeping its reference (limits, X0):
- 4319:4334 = 4324.0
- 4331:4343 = 4334.5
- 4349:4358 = 4354.0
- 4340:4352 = 4343.5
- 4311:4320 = 4312.0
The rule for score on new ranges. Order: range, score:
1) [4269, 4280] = 0.6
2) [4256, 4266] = 1.2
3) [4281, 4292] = 1.2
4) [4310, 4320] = 2.4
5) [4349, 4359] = 1.4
